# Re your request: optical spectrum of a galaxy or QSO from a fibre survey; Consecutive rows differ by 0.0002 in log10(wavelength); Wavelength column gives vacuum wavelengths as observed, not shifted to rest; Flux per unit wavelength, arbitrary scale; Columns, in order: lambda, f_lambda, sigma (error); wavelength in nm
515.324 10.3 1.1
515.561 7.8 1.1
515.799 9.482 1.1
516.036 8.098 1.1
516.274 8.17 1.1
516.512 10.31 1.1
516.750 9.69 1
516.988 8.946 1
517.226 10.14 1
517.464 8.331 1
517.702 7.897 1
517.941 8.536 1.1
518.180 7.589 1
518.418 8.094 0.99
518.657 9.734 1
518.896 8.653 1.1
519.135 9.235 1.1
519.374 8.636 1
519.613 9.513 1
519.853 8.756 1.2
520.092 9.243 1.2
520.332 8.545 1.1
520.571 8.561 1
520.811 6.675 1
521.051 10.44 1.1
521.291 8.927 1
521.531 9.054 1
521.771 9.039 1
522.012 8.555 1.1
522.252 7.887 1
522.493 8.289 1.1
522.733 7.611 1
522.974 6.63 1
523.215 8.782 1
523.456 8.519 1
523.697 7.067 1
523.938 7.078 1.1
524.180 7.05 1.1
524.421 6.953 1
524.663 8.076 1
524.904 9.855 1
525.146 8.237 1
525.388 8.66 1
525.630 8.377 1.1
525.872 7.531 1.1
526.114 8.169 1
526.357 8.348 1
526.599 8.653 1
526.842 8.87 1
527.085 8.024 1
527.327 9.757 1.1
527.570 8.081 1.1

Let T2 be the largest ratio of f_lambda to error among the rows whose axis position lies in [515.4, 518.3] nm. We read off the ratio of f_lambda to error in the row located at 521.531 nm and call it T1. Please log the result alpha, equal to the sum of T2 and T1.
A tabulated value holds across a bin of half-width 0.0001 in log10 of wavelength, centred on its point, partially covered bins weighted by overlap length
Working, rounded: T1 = 9.1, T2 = 10.1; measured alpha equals 19.2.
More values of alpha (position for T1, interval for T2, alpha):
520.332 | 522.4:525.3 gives 17.6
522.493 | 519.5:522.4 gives 17.0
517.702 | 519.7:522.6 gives 17.4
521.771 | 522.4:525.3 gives 18.9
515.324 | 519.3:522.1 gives 18.9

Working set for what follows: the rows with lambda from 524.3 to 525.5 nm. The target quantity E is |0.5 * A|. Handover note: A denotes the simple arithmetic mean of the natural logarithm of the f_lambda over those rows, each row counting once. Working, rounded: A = 2.12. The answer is 1.06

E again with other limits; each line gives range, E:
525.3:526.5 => 1.05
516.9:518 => 1.08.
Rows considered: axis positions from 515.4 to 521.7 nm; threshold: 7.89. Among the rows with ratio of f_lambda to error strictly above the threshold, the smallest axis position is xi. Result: 515.799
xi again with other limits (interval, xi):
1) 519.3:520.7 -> 519.374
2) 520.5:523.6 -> 520.571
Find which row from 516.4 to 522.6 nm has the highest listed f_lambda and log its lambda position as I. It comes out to 521.051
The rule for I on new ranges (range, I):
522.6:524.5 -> 523.215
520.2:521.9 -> 521.051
